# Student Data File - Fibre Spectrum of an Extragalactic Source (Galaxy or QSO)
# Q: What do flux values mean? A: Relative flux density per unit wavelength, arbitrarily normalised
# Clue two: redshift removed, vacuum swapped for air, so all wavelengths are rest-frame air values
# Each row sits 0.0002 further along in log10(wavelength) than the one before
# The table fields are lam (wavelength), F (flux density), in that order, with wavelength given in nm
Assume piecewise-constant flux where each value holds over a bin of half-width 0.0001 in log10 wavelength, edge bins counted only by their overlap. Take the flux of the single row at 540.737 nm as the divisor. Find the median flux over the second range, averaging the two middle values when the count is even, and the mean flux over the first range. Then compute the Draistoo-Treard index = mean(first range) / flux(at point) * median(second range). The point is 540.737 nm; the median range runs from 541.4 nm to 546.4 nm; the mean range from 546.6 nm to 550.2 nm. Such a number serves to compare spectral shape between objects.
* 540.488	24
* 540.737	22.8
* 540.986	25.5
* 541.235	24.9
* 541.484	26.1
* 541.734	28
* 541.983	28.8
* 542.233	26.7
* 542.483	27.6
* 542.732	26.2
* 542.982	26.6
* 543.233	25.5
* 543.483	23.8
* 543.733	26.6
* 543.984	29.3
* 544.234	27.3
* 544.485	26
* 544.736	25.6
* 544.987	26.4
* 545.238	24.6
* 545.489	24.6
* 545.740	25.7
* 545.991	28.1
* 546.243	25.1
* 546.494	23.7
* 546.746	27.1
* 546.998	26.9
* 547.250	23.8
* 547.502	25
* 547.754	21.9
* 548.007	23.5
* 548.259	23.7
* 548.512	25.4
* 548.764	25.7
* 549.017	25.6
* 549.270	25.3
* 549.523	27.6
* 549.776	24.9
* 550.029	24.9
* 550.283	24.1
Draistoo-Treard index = 28.9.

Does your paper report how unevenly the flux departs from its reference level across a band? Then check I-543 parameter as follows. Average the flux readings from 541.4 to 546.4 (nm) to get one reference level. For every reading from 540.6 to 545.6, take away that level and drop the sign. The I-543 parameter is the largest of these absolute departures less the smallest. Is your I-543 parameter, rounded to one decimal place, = 3.6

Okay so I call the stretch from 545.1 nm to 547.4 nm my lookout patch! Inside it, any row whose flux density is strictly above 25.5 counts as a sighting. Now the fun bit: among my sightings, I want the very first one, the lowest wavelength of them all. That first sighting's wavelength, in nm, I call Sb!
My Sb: 545.740 nm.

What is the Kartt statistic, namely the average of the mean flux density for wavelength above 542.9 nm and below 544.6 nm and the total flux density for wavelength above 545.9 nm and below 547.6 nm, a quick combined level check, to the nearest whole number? 103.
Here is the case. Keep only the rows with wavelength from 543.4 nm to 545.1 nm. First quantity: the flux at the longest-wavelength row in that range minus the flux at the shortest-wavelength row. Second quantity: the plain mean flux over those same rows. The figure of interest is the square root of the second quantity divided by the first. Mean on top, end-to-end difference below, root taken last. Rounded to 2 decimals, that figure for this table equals 3.19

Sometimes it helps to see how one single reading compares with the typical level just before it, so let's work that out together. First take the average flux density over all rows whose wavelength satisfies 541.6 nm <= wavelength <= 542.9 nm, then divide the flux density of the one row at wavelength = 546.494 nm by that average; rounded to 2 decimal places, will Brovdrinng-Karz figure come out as 0.86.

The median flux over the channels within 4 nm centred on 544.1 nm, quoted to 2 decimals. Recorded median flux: 26.30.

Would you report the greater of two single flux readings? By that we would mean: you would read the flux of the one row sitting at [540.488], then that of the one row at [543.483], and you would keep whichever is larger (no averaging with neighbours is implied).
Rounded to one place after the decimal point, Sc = 24.0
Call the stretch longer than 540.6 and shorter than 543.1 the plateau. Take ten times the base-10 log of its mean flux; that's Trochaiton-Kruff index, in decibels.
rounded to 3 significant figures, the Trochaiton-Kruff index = 14.2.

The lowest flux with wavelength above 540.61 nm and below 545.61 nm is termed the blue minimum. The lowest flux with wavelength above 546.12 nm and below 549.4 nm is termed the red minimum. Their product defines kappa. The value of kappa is 499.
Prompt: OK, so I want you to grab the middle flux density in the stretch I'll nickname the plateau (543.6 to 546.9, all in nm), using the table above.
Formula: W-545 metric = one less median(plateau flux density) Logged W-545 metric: -25.0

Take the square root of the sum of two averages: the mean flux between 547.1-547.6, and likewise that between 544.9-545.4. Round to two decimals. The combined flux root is 7.06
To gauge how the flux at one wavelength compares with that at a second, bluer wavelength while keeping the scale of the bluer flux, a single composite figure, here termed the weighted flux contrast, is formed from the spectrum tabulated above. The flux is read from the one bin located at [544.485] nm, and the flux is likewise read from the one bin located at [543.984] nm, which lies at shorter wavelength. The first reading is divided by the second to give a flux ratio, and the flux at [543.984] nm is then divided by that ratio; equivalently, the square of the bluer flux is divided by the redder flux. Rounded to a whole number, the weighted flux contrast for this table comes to 33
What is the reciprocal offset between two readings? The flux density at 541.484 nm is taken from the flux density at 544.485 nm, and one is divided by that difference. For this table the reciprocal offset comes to -10.0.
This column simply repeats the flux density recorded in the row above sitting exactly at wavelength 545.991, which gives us 28.1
